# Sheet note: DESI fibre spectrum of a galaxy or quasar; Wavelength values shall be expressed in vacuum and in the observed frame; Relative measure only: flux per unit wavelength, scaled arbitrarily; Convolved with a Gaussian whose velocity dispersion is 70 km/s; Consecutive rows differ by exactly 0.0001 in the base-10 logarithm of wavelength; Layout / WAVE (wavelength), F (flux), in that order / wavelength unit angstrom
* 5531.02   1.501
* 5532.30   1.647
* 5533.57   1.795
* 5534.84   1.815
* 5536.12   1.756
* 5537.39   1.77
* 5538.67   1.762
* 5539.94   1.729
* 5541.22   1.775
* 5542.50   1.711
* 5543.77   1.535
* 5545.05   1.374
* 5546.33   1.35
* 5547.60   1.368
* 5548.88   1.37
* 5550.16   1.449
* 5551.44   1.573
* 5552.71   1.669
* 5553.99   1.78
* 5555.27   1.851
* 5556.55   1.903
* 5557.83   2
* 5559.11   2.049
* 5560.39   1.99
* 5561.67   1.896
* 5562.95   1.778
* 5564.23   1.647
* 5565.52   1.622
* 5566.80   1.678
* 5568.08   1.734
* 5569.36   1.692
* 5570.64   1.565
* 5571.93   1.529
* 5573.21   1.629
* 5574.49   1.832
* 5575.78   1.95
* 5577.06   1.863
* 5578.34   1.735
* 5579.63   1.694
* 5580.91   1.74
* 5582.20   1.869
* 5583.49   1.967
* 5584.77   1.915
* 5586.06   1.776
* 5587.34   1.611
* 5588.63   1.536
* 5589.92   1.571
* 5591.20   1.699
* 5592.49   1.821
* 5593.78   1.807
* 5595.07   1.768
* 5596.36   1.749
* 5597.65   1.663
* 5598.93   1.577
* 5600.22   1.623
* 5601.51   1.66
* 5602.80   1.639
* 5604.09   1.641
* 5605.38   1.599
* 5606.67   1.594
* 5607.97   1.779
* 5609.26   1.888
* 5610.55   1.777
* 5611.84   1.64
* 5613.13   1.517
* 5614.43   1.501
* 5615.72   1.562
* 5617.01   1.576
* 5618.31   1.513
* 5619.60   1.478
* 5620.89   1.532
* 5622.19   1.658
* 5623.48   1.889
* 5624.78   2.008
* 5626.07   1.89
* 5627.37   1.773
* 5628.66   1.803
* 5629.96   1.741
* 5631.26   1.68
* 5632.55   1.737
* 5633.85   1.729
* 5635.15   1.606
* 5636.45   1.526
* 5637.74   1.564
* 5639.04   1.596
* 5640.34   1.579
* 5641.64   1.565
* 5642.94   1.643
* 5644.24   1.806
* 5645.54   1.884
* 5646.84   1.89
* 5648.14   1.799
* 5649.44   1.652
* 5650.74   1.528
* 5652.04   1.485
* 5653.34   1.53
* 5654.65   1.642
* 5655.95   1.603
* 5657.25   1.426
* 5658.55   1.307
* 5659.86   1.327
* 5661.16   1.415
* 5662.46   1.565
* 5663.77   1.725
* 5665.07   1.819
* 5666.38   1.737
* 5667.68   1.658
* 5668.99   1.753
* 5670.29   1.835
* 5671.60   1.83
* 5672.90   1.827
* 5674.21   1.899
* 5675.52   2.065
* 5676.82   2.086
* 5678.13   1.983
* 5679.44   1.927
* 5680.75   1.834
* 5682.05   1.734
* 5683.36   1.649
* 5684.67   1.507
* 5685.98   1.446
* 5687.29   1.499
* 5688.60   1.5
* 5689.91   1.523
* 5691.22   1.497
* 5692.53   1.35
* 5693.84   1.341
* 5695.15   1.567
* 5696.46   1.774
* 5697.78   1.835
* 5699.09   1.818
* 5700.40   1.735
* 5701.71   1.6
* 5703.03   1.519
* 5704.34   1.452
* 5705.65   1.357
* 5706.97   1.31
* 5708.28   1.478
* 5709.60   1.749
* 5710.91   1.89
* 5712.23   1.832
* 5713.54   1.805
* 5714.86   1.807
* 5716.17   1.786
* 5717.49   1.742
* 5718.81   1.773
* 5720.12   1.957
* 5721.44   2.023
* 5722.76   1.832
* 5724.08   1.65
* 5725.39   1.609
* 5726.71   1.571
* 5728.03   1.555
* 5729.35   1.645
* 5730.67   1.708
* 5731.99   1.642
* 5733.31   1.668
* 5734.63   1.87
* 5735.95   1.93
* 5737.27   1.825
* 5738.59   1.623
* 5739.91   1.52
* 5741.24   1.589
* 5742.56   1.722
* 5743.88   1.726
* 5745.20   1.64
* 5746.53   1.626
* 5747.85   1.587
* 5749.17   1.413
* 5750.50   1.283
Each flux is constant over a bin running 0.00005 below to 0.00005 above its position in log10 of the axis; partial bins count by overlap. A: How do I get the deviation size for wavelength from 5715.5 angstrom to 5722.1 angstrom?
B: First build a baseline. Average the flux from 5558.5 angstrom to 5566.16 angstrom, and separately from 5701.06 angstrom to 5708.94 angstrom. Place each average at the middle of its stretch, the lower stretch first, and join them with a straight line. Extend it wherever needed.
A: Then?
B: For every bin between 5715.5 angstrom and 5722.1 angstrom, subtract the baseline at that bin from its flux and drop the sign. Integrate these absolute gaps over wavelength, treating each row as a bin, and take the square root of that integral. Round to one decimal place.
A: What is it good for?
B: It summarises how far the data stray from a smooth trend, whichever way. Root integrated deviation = 1.7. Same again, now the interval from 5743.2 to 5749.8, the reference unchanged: 1.3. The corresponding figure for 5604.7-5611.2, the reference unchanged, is 0.9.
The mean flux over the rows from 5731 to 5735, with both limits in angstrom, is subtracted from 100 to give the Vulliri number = 98.3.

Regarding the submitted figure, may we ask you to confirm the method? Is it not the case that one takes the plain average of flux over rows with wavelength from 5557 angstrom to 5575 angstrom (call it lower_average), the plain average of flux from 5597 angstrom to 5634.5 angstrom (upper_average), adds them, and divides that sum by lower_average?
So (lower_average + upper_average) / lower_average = 1.953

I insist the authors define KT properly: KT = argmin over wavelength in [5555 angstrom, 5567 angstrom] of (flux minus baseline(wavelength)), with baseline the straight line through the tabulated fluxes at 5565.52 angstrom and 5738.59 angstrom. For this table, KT 5565.52 angstrom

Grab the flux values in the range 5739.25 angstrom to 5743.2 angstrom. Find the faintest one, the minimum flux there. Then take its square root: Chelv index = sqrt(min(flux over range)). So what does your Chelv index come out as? 1.23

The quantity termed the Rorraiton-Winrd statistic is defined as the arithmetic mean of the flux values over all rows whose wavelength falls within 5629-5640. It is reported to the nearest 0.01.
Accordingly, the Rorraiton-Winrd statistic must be 1.65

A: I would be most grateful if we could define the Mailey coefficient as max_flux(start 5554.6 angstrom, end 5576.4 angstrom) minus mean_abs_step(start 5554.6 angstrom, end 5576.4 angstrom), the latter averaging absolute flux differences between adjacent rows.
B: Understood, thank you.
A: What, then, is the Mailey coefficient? 1.96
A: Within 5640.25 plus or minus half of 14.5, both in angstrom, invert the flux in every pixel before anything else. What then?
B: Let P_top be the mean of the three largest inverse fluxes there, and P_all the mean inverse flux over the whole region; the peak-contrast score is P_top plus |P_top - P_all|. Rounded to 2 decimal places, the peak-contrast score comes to 0.69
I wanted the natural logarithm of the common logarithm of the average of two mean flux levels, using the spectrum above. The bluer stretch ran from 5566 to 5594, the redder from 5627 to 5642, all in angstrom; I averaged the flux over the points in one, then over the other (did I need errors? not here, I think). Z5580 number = -1.47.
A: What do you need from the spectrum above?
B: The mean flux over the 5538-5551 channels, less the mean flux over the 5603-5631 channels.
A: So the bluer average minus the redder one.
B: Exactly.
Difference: -0.14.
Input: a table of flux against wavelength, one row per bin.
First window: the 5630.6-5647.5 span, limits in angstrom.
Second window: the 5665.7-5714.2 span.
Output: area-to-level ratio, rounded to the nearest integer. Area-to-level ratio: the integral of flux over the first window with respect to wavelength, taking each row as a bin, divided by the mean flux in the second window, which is 17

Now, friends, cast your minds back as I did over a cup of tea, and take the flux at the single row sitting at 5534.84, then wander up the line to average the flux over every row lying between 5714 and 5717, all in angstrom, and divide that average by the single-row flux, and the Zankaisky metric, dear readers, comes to 0.99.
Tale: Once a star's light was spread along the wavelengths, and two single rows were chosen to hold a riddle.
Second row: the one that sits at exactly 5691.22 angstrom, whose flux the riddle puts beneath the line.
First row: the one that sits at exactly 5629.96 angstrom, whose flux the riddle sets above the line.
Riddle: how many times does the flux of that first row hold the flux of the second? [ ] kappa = 1.16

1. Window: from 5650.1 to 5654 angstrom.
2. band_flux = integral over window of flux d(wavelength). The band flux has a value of 5.9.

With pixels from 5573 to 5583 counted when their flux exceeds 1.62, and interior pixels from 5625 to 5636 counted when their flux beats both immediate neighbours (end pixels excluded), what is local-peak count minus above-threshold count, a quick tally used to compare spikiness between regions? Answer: -6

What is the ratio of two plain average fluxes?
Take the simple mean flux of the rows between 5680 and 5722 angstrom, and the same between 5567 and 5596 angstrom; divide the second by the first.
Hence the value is 1.057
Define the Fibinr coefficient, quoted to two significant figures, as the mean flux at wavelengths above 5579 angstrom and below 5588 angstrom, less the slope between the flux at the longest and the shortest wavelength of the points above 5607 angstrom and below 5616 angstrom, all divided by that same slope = -65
